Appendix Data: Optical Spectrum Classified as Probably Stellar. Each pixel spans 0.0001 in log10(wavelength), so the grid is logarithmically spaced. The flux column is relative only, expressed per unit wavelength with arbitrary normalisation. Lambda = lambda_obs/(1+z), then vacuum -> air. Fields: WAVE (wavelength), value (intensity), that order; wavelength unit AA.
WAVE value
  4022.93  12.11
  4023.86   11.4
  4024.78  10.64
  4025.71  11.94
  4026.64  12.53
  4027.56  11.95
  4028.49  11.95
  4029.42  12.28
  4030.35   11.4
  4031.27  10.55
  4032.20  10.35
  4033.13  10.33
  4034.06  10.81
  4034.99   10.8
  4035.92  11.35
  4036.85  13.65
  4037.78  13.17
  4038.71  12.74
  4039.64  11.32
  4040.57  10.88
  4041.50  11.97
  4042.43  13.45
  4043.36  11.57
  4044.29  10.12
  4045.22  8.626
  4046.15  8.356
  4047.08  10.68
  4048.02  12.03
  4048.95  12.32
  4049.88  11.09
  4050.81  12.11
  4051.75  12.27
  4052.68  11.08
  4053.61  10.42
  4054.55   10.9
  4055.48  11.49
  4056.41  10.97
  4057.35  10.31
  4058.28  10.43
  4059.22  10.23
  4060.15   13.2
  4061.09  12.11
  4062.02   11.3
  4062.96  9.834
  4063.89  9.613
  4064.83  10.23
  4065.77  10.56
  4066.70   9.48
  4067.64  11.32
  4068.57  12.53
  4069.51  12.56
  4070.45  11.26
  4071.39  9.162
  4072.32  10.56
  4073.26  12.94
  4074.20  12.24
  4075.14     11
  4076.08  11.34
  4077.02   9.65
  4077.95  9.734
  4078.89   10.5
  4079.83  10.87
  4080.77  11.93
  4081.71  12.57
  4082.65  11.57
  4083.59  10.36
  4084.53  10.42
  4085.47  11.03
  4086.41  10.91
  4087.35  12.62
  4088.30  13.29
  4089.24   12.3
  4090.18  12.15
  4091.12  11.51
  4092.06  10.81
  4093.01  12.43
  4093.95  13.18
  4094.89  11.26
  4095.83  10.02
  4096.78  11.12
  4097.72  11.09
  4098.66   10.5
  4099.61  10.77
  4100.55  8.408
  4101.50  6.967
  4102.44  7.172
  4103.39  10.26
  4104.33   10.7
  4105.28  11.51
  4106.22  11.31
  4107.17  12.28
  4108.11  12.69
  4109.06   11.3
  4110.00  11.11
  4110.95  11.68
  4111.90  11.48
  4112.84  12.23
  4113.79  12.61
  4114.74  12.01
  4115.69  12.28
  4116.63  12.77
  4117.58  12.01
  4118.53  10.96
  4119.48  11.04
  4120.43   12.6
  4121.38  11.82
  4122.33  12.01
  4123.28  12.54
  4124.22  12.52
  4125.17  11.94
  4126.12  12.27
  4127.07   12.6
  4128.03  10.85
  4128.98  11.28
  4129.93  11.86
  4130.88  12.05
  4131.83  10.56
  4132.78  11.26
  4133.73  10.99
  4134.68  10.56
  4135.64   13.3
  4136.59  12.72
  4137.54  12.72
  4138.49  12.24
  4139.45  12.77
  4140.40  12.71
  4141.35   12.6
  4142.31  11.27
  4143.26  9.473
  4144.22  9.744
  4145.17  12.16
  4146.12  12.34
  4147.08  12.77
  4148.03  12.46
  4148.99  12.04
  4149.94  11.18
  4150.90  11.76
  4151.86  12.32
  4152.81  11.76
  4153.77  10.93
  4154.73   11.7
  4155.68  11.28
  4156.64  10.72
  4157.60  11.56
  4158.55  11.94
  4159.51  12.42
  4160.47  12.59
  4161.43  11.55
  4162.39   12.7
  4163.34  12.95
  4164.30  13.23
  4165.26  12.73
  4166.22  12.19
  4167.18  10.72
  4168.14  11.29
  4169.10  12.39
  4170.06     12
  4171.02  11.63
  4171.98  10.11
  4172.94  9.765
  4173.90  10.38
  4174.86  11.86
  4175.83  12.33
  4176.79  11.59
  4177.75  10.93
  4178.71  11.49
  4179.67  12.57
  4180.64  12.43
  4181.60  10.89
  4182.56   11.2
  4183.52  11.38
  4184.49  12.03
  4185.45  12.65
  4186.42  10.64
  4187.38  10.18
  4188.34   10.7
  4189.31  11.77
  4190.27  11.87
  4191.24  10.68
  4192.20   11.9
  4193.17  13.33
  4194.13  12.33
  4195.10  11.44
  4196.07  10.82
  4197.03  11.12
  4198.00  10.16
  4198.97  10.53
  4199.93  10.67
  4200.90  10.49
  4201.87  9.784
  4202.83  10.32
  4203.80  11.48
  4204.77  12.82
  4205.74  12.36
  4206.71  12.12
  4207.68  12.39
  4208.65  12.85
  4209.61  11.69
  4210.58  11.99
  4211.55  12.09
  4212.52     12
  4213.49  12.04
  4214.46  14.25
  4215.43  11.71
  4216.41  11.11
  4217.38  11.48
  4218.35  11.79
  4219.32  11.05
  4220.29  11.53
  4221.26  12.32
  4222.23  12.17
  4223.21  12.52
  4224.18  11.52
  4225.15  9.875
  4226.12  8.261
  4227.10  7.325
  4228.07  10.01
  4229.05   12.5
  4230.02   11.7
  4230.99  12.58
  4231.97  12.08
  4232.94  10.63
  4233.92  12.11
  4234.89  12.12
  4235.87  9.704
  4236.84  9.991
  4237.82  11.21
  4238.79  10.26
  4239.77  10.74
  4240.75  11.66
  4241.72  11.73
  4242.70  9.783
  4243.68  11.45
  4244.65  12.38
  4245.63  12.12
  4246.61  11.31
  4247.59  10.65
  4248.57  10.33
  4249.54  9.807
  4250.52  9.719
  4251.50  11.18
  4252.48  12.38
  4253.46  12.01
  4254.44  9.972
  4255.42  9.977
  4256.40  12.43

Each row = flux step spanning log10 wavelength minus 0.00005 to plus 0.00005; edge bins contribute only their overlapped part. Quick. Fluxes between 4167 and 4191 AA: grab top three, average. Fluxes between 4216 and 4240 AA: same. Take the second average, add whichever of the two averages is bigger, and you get 25.1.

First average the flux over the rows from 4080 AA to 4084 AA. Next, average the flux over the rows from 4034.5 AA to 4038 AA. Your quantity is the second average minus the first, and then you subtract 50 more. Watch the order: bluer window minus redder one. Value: -49.4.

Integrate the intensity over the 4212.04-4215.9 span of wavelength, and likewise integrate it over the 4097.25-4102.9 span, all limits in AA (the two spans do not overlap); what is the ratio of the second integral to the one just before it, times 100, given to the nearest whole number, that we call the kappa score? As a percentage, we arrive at 107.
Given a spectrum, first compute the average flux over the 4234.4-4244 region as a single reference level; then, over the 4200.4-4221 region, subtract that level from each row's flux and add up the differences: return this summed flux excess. 19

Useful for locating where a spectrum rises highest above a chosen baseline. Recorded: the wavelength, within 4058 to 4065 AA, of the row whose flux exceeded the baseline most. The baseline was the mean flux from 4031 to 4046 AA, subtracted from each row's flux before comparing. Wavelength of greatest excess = 4060.15 AA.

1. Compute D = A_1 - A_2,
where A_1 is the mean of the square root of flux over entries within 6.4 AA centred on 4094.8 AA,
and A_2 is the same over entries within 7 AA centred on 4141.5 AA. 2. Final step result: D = -0.02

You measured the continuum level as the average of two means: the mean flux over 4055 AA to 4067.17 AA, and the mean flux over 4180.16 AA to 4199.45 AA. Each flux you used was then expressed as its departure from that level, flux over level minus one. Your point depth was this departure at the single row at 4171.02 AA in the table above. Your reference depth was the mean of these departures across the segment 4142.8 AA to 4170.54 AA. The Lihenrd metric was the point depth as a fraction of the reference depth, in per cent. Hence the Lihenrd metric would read 74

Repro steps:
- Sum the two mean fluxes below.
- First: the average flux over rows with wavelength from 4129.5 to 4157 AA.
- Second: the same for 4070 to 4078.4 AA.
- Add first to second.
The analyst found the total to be 22.6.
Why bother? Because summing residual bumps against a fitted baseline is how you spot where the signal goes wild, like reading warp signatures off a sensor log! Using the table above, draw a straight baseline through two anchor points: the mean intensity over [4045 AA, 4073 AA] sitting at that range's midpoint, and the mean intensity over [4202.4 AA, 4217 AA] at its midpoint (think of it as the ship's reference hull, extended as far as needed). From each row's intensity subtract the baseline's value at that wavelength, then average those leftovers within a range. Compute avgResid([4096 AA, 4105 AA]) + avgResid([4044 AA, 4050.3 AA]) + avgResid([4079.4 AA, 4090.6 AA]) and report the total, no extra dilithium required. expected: -1.4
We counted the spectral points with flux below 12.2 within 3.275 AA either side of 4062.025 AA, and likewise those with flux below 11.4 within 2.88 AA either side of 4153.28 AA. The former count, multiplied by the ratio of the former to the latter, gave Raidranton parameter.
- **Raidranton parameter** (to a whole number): 18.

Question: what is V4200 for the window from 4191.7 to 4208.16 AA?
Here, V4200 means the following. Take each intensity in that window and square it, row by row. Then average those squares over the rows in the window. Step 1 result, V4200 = 131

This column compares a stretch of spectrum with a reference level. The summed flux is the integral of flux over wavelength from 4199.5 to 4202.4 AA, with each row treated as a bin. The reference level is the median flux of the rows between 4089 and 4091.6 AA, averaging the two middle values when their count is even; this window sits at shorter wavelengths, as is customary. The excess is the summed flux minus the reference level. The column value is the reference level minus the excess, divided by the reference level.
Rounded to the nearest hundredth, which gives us -0.46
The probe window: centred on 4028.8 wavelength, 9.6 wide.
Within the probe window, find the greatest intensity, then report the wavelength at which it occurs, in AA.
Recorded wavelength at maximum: 4026.64 AA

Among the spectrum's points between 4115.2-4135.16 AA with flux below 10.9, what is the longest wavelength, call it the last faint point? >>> 4134.68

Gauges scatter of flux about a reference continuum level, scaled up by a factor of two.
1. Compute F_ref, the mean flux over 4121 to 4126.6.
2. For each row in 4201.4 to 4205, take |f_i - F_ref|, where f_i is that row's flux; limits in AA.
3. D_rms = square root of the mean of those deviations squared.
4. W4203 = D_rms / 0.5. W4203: 3.2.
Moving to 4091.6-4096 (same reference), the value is 2.6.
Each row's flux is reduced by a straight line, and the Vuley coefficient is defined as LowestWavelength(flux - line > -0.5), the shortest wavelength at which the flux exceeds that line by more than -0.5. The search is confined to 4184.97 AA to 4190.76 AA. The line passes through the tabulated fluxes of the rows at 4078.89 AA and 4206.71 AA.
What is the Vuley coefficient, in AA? 4185.45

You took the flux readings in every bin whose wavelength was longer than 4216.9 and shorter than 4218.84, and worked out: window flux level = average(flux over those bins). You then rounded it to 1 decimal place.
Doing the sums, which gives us 11.6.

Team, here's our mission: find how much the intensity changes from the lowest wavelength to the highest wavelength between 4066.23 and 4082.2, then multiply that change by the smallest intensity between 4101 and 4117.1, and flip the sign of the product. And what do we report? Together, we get -22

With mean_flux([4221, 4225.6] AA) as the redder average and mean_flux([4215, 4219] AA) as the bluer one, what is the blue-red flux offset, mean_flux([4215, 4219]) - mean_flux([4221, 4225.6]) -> -0.2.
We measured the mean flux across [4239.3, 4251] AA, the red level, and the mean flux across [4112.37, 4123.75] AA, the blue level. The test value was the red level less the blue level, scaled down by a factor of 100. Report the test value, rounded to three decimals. -0.011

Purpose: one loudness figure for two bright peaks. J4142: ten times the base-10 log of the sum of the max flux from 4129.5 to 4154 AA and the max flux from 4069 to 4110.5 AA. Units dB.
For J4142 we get 14.2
